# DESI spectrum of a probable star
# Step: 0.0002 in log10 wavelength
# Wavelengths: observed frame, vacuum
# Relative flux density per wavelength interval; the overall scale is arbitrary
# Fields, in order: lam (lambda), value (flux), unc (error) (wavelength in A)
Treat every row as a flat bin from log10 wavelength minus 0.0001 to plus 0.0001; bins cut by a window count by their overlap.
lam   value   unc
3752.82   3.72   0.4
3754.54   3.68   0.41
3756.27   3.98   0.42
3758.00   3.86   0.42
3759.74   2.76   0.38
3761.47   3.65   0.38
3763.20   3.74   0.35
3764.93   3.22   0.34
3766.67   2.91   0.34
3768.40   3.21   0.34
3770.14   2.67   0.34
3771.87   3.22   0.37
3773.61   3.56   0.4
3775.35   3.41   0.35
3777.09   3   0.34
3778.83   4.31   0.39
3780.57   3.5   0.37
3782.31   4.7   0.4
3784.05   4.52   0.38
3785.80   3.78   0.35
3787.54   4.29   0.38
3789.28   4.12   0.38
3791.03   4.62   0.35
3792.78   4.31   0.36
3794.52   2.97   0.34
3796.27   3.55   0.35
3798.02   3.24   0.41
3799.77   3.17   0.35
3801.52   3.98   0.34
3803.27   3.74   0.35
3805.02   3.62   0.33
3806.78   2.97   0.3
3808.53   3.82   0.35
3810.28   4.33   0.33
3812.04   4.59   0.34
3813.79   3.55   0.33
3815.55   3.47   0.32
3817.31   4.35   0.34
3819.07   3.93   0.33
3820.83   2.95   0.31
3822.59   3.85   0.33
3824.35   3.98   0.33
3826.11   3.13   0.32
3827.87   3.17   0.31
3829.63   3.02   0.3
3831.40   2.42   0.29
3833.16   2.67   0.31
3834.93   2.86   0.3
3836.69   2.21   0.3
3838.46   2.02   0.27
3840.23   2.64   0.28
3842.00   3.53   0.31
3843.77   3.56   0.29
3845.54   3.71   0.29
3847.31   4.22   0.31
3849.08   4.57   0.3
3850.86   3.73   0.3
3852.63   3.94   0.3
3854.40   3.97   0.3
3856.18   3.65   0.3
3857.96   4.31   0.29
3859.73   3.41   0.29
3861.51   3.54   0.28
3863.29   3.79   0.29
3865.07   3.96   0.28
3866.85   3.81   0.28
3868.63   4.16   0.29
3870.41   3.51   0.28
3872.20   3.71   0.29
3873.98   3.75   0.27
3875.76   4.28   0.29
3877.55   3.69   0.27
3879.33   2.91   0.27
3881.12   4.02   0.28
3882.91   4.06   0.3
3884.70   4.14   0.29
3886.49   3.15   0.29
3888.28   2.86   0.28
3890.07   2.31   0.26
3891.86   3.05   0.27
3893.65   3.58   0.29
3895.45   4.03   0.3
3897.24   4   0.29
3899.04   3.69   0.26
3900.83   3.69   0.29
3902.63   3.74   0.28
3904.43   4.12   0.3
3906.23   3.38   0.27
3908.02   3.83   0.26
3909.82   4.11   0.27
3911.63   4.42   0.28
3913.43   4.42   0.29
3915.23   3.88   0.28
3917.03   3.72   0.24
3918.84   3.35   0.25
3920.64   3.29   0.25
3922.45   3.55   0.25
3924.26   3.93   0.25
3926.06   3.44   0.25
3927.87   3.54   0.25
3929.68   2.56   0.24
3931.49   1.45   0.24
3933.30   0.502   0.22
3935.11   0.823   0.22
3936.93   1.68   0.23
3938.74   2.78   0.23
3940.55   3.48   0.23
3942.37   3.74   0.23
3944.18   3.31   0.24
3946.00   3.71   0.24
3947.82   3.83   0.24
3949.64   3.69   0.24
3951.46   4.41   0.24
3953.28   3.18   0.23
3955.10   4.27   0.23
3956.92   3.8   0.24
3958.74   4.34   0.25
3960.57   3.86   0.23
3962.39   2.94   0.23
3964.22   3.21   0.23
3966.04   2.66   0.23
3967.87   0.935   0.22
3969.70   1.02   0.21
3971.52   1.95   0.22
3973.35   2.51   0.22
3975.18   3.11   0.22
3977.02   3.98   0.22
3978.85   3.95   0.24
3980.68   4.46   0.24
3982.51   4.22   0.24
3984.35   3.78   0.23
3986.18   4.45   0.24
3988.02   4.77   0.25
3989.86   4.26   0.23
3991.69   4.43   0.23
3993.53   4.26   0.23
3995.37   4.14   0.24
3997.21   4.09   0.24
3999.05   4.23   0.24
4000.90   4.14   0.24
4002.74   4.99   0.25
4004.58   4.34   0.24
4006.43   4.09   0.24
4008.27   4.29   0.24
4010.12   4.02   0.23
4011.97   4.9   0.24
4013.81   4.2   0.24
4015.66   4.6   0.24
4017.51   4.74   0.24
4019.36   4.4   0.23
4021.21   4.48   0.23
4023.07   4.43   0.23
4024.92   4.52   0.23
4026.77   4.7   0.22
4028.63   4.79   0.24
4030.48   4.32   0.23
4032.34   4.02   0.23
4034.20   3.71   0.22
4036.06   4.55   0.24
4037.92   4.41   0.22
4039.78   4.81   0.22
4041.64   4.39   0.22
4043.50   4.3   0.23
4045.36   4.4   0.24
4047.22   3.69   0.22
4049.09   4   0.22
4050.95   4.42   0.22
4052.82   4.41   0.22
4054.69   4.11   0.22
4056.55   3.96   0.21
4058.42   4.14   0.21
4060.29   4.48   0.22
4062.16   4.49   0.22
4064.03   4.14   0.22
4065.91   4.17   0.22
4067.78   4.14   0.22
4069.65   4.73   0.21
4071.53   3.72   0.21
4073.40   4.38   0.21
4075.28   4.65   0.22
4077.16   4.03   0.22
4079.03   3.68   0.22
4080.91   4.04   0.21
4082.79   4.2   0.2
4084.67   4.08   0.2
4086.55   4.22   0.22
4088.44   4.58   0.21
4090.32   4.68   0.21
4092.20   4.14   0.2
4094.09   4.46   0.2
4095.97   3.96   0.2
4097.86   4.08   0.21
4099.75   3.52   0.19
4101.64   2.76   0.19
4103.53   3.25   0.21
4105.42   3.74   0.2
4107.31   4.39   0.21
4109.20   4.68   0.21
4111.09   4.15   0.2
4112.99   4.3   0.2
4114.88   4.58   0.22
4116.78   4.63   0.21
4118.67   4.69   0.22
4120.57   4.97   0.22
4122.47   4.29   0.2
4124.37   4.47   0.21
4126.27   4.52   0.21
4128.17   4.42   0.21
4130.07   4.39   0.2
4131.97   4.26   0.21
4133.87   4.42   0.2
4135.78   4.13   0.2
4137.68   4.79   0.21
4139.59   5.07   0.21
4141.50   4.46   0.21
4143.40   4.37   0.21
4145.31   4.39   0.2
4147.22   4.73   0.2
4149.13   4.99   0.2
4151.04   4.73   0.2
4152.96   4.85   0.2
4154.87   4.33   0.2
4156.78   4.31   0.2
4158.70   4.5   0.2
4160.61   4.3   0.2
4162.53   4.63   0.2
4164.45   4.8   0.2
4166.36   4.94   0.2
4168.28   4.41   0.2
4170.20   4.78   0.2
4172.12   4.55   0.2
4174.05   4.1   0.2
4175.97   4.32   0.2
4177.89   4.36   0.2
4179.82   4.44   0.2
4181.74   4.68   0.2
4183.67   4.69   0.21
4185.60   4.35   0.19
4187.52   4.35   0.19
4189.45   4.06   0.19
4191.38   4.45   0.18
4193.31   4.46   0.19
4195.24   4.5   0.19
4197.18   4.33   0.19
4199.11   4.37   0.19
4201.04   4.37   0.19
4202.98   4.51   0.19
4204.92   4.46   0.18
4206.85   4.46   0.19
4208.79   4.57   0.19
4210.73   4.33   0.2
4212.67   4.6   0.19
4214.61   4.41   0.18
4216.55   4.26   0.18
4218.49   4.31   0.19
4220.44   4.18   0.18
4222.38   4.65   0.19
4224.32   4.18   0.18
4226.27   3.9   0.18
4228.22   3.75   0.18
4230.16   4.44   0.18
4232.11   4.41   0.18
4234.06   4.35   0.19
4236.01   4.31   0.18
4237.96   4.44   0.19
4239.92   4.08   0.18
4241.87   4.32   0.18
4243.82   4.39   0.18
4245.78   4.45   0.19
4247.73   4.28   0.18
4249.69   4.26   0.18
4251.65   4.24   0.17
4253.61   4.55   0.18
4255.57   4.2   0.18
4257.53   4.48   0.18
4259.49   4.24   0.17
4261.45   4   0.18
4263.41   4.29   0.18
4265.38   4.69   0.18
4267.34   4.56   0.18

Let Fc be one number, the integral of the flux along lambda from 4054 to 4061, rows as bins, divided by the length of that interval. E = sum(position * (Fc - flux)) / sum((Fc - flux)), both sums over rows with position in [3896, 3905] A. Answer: 3900.5 A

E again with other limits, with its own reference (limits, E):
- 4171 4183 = 4178.1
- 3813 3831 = 3823.4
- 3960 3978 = 3969.0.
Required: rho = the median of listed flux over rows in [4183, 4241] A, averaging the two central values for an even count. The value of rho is 4.4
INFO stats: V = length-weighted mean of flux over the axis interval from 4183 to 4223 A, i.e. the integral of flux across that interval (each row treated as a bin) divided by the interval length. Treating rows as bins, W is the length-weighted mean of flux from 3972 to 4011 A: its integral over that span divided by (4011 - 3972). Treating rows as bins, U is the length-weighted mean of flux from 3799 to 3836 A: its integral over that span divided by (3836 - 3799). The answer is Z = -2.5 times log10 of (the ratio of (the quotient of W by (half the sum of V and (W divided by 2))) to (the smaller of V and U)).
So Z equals 1.1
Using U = 3.50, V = 4.41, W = 4.1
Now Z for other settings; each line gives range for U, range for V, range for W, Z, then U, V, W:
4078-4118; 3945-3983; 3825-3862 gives 1.0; 4.11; 3.32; 3.4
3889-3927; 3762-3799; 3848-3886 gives 1.1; 3.69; 3.66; 3.8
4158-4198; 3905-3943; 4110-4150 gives 0.7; 4.48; 3.14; 4.5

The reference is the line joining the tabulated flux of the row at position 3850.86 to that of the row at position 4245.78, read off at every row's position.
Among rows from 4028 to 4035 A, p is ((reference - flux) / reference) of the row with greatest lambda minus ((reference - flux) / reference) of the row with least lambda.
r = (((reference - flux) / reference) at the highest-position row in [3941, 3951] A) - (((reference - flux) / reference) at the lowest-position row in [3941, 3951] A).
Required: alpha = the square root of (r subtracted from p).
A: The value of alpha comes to 0.50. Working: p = 0.27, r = 0.02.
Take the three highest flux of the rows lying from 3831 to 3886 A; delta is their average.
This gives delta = 4.39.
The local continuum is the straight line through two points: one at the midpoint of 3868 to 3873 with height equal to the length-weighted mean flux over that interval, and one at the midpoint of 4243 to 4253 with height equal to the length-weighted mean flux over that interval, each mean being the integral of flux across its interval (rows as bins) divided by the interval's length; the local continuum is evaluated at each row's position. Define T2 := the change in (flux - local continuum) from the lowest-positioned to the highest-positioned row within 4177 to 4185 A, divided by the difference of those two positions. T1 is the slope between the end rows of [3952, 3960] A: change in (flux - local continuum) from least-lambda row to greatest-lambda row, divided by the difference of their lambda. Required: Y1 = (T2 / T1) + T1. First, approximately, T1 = 0.21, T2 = 0.056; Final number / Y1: 0.5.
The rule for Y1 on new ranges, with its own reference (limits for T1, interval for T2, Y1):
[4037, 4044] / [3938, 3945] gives -4.5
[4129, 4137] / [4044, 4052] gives -0.1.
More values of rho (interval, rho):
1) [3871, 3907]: 3.7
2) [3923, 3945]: 3.0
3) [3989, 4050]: 4.3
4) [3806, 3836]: 3.5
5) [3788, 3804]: 3.7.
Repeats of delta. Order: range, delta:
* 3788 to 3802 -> 4.35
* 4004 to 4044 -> 4.83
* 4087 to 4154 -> 5.01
